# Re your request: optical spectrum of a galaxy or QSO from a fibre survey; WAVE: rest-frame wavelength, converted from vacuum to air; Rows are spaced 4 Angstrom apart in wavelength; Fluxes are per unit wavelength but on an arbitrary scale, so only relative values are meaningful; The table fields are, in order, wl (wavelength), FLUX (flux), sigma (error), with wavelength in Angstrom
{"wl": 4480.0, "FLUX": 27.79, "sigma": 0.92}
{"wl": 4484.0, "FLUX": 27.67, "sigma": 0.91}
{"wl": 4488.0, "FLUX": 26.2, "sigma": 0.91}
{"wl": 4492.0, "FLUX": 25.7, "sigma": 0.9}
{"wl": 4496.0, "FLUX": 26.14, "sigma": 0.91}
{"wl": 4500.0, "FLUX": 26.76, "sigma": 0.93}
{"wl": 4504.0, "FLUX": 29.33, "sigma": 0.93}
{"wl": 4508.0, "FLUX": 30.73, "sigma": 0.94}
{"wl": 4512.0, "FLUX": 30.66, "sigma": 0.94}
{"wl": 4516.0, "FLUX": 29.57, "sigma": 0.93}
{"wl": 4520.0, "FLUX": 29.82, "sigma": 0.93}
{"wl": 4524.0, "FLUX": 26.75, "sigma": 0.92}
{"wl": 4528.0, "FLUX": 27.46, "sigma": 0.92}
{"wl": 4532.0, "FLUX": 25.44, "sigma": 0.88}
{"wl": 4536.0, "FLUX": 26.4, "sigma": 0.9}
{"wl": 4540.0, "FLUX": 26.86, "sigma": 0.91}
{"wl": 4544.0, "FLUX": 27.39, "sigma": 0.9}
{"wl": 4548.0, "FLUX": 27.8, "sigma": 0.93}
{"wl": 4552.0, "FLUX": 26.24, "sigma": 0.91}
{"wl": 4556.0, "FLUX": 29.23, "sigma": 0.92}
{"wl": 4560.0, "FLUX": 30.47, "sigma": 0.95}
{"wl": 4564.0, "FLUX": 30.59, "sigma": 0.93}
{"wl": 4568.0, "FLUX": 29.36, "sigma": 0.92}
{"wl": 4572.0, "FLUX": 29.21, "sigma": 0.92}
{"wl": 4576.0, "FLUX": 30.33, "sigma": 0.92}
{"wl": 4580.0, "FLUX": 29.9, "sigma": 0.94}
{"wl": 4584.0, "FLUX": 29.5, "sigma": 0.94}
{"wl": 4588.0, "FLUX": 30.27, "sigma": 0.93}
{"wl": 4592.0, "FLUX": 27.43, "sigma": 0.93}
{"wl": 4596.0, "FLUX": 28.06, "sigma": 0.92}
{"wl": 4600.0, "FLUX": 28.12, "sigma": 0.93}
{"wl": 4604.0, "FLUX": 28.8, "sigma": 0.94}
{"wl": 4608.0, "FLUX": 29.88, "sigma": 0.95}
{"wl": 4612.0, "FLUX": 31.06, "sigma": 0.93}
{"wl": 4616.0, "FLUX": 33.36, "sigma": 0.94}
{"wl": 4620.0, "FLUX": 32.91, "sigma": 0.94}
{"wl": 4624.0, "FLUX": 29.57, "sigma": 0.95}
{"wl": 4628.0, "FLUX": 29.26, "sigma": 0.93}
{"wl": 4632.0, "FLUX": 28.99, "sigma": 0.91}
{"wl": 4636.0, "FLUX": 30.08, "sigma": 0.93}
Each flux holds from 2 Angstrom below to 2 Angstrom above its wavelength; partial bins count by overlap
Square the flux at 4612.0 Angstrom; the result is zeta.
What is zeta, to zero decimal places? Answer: 965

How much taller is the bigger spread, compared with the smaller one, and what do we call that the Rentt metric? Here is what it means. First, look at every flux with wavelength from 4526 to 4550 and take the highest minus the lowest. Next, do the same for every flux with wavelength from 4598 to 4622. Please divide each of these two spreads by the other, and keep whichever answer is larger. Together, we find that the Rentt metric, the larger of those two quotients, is 2.22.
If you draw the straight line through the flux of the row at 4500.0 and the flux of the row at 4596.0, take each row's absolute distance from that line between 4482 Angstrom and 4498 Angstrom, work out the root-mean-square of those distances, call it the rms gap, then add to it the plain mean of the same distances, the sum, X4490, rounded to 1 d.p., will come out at 1.6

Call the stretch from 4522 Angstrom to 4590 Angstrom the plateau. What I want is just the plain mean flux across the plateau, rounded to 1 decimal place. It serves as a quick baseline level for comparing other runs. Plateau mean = 28.4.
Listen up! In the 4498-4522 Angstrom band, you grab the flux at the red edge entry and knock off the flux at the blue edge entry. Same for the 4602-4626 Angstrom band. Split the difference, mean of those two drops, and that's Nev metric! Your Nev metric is 1.9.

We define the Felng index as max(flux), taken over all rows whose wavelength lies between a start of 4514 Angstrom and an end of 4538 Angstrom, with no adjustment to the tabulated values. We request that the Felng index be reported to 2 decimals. 29.82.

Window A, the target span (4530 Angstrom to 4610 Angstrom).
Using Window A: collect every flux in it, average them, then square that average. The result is 816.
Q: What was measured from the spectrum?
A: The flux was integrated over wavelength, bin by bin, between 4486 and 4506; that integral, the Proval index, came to 537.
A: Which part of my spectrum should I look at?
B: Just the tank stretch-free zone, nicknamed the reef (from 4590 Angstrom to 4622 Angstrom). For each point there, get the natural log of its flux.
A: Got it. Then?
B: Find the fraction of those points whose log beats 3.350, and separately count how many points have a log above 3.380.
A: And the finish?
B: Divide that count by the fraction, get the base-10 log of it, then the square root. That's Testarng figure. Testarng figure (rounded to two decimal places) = 0.90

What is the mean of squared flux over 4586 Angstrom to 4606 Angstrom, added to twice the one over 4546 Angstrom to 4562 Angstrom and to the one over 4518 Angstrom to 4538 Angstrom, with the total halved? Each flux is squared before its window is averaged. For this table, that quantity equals 1589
